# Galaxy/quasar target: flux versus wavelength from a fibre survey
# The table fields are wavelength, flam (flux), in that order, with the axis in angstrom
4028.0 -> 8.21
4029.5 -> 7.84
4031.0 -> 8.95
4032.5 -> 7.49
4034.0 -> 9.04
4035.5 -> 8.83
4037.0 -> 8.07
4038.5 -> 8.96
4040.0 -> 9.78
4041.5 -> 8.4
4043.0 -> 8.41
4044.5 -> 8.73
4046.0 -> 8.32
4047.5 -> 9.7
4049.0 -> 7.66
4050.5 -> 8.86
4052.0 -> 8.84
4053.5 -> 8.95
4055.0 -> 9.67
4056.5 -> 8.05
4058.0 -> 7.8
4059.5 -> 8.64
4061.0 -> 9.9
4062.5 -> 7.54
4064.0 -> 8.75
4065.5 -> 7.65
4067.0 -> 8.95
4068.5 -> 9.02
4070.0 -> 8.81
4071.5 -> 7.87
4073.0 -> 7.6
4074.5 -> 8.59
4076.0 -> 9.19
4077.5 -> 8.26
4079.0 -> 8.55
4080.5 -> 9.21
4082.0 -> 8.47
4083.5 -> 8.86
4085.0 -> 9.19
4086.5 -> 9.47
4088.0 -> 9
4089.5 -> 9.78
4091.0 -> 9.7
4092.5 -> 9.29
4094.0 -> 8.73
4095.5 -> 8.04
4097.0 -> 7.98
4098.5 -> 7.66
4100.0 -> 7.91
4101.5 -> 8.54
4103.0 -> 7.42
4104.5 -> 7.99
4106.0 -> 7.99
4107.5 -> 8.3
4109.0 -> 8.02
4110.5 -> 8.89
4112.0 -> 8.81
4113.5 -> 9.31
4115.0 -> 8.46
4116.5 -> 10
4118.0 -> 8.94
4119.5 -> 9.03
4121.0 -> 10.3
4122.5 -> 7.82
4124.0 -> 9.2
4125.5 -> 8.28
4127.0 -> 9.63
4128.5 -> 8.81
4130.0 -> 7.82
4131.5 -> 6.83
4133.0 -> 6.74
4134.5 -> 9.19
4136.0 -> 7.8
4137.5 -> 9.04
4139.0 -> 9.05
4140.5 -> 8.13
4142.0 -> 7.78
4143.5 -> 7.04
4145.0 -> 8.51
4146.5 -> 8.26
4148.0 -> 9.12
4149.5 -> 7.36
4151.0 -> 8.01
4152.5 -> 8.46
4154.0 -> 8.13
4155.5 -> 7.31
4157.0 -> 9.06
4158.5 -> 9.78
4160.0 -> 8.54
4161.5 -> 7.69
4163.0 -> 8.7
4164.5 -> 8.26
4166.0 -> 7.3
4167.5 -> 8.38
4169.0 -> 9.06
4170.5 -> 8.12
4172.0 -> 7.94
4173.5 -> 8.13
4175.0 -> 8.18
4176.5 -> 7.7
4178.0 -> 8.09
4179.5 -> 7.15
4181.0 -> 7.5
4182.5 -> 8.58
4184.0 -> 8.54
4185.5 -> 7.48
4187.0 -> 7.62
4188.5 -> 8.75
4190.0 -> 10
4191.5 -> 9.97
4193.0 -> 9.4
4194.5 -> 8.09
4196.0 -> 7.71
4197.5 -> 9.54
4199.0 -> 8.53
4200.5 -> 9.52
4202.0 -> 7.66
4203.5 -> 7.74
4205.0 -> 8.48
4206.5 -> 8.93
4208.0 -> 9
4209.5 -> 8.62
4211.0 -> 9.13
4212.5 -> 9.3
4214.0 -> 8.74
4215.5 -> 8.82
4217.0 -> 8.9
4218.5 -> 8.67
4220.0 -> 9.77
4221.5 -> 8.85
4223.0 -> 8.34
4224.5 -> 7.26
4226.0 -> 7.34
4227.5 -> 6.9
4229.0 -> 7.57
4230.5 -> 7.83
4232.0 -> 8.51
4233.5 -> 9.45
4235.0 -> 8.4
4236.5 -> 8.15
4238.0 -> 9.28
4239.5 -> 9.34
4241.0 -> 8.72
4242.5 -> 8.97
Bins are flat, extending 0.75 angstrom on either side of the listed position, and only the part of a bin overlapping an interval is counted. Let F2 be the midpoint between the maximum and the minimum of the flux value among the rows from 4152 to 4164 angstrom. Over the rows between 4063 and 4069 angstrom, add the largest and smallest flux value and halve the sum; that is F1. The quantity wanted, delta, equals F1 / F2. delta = 0.975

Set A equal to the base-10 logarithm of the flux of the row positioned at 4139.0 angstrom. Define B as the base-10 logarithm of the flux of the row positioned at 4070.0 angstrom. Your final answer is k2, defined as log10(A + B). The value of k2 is 0.279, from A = 0.957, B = 0.945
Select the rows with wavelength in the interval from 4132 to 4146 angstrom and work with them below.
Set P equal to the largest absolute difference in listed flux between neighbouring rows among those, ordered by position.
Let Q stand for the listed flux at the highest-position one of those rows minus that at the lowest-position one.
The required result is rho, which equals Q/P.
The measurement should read 0.7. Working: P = 2.45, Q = 1.8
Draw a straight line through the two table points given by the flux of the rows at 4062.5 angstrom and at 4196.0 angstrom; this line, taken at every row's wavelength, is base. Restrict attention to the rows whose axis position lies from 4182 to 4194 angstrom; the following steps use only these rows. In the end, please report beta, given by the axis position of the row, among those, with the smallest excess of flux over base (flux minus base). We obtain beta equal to 4185.5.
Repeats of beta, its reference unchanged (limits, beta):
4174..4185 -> 4179.5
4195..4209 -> 4202.0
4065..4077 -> 4073.0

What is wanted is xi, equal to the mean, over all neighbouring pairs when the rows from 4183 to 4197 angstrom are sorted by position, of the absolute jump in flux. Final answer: 0.7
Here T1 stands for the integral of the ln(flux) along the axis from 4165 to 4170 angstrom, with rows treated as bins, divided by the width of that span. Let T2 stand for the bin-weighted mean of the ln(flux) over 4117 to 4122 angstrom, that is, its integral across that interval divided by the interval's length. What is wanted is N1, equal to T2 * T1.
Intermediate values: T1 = 2.11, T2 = 2.23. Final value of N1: 4.71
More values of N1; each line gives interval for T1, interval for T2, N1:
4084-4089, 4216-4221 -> 4.90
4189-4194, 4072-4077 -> 4.82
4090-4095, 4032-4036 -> 4.74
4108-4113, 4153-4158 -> 4.53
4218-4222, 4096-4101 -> 4.57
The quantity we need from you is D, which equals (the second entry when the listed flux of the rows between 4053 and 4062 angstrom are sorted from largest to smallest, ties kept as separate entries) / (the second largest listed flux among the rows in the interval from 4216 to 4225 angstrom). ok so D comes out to 1.09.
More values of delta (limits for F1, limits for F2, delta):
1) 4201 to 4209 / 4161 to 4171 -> 1.018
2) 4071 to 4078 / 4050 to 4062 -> 0.949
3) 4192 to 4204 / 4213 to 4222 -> 0.933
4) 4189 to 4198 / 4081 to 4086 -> 1.003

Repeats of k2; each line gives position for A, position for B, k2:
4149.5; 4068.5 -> 0.261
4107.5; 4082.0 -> 0.266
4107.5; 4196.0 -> 0.257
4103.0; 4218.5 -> 0.257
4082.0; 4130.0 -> 0.260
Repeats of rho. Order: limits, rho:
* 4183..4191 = 1.2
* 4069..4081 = 0.4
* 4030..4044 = -0.3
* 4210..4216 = -0.6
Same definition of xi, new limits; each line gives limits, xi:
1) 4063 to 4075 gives 0.7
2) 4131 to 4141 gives 1.0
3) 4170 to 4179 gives 0.3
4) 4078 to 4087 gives 0.5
